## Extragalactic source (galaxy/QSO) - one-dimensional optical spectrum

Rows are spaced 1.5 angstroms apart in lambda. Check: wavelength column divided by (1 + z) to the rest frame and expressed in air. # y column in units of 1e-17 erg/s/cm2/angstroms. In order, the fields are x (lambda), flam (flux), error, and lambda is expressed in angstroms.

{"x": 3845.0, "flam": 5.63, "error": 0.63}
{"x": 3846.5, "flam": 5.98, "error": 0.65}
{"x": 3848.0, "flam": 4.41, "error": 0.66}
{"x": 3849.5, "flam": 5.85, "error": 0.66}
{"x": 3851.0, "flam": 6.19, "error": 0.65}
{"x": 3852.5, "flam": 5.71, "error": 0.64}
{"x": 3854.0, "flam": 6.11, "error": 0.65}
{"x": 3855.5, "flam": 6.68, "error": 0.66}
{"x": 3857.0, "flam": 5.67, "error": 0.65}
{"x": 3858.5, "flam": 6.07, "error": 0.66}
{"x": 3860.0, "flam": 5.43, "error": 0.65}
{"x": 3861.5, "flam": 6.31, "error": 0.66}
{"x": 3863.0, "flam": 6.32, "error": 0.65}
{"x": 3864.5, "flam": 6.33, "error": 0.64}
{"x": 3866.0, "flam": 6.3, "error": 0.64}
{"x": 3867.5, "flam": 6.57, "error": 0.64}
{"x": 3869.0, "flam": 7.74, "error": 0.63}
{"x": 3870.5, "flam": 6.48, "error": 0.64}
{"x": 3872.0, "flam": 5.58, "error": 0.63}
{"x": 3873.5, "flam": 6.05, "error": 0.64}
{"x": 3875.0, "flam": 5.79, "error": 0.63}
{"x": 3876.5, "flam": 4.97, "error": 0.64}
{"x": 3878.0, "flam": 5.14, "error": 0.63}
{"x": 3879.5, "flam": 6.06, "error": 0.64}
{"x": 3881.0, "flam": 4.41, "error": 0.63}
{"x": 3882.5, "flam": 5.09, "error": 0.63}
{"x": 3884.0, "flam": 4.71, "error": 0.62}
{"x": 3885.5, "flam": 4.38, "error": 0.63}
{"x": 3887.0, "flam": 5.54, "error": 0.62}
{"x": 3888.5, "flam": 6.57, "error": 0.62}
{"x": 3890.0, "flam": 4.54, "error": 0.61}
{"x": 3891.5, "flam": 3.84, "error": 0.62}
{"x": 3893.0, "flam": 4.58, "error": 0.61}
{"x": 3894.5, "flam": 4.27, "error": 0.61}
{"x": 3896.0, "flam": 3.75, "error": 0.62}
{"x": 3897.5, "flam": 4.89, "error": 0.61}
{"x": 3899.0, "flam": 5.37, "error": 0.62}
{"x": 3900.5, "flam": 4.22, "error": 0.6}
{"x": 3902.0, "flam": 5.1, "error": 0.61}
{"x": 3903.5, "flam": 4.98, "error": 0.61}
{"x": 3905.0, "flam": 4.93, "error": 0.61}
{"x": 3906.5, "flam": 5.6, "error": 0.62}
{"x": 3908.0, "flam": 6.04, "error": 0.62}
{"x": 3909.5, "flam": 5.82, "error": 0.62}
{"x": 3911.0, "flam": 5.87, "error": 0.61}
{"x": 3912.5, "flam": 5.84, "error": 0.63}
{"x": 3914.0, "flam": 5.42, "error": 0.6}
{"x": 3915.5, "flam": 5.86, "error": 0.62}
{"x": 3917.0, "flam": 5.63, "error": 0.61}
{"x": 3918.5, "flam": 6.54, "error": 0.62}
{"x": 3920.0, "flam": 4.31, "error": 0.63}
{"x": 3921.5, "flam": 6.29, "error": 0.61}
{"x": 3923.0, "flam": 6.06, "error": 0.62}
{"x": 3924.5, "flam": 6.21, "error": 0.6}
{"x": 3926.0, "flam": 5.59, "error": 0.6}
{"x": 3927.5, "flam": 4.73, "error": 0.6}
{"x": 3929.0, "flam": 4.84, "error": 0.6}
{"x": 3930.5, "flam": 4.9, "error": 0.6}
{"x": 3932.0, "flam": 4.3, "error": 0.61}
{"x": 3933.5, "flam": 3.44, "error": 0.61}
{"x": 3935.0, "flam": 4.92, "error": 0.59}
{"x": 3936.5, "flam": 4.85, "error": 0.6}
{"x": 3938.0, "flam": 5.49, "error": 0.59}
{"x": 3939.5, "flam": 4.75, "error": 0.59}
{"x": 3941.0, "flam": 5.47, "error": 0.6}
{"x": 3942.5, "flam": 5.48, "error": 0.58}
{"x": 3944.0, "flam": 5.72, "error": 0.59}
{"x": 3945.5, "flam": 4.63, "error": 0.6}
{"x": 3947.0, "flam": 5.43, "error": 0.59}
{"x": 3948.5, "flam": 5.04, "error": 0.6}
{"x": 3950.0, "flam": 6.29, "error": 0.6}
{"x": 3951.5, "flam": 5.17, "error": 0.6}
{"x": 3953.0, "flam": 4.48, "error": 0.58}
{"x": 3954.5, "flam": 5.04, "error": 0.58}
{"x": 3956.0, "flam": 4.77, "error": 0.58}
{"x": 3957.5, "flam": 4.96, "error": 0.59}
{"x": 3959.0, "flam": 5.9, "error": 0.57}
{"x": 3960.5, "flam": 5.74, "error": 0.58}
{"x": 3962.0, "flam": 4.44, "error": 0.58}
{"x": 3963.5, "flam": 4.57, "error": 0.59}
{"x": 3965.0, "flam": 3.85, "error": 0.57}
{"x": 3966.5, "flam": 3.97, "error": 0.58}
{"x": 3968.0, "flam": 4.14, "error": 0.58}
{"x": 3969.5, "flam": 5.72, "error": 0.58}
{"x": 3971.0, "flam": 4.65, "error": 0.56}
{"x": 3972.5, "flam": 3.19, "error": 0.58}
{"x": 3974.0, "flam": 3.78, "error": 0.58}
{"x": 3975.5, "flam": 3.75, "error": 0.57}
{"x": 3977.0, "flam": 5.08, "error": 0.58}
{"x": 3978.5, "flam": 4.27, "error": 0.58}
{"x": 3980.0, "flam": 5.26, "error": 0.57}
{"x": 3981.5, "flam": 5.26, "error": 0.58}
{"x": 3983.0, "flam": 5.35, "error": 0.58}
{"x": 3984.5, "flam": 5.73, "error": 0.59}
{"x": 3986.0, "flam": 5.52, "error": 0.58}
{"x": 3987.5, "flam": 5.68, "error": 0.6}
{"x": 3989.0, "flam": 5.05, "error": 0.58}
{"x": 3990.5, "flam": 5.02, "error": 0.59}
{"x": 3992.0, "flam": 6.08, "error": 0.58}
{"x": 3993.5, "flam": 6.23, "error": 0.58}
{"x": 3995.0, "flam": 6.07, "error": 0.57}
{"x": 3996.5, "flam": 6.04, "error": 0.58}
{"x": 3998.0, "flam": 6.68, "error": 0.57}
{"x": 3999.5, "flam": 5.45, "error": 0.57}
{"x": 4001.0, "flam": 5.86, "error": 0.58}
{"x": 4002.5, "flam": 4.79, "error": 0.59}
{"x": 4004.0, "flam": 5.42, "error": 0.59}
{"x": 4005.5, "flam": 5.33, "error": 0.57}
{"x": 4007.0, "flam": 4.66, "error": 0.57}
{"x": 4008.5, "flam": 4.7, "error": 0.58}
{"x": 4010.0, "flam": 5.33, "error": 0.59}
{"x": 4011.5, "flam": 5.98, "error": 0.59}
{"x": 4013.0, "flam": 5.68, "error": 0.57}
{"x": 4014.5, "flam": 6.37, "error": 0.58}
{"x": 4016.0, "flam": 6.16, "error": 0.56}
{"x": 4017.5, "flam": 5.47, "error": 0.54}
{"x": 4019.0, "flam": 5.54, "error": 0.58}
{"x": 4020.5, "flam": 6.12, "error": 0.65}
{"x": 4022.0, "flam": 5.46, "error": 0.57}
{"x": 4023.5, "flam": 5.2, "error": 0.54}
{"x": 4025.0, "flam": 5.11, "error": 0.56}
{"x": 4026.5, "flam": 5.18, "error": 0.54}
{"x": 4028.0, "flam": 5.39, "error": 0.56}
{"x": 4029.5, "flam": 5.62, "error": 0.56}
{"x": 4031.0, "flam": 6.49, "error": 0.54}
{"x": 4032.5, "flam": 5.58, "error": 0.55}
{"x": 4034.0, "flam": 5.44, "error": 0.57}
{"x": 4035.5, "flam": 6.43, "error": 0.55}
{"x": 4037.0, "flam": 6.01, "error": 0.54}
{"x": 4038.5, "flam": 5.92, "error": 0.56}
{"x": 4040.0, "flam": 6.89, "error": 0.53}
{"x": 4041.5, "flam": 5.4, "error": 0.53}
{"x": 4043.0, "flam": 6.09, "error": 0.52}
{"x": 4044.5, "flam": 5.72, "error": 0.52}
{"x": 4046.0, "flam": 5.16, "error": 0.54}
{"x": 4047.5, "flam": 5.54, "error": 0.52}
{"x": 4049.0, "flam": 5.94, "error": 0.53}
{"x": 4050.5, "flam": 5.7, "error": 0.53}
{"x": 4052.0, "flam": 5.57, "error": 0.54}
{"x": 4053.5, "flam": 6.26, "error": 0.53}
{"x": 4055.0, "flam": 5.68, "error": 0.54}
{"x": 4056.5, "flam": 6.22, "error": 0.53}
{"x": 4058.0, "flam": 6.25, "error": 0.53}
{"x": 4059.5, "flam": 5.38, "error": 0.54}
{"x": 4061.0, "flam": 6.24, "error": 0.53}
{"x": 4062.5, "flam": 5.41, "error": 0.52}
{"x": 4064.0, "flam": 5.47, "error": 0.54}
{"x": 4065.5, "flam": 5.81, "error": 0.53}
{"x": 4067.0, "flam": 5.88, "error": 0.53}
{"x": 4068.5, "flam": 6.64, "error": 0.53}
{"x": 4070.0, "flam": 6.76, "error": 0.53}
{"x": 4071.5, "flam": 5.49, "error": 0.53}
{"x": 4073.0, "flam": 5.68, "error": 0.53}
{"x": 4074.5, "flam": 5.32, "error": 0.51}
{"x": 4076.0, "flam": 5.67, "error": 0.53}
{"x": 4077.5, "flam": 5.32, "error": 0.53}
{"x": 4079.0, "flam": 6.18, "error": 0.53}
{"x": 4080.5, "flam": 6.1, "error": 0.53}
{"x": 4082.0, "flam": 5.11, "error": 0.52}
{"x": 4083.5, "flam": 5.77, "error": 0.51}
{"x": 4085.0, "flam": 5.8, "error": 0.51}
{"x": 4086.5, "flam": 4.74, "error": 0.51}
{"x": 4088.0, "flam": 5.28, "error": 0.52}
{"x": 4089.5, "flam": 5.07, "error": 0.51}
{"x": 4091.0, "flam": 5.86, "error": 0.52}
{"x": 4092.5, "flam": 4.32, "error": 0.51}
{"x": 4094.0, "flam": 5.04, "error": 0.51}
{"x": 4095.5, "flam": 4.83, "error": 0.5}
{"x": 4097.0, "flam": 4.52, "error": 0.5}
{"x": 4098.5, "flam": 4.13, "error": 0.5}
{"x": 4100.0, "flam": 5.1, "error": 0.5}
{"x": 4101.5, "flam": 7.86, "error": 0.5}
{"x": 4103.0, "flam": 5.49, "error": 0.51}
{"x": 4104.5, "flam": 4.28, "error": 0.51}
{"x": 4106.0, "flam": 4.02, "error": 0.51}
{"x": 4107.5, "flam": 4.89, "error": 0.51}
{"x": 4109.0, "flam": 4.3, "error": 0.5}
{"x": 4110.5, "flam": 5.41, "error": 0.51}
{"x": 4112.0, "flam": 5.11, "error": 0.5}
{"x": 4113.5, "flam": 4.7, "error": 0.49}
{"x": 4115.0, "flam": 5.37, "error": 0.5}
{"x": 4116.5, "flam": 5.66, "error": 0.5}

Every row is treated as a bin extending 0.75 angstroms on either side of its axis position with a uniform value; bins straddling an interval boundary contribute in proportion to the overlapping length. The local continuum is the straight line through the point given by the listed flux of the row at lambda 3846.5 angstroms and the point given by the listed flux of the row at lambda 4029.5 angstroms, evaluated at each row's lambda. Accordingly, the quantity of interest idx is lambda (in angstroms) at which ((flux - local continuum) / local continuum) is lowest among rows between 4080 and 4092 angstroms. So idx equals 4086.5 angstroms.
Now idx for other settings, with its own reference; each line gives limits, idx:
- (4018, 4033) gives 4025.0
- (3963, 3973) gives 3972.5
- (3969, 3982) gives 3972.5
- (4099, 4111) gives 4106.0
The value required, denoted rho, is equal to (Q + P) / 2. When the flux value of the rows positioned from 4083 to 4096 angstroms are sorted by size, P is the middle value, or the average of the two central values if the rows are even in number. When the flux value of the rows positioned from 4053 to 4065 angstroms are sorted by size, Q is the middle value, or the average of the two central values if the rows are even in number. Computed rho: 5.51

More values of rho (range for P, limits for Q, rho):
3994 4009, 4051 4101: 5.50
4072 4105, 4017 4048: 5.42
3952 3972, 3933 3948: 4.91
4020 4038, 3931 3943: 5.20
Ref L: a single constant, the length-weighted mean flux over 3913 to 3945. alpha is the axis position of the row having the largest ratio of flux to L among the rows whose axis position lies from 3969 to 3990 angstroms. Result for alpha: 3984.5 angstroms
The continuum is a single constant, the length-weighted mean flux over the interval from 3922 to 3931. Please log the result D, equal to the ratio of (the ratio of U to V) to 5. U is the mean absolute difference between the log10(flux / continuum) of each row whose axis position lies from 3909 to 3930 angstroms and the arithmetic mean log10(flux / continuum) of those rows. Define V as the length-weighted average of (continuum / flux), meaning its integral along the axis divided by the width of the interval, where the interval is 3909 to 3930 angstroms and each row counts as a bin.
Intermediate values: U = 0.038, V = 0.98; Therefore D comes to 0.0079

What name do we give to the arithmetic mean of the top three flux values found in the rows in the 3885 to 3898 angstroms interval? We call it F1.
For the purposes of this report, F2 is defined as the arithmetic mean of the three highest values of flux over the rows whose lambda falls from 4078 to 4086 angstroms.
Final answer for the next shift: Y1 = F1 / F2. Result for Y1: 0.94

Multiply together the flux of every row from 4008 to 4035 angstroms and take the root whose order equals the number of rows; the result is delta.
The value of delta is 5.58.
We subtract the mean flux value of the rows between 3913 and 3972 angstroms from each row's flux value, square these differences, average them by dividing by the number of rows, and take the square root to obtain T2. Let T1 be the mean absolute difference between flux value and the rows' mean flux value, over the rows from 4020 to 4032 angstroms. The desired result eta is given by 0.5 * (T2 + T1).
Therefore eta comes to 0.55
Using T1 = 0.38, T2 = 0.73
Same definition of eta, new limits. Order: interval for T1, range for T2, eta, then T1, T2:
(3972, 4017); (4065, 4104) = 0.69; 0.61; 0.78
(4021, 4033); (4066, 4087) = 0.42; 0.29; 0.54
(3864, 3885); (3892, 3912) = 0.69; 0.70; 0.67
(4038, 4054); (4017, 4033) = 0.37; 0.35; 0.39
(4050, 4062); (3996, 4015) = 0.47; 0.33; 0.60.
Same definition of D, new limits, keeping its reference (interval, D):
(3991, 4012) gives 0.0083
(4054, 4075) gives 0.0062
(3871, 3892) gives 0.0100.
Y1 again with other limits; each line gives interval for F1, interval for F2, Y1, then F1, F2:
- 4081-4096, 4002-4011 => 1.08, 5.81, 5.36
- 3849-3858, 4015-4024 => 1.07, 6.33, 5.94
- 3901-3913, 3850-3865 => 0.92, 5.92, 6.44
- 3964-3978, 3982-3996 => 0.84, 5.15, 6.13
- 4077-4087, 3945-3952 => 1.07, 6.03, 5.63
